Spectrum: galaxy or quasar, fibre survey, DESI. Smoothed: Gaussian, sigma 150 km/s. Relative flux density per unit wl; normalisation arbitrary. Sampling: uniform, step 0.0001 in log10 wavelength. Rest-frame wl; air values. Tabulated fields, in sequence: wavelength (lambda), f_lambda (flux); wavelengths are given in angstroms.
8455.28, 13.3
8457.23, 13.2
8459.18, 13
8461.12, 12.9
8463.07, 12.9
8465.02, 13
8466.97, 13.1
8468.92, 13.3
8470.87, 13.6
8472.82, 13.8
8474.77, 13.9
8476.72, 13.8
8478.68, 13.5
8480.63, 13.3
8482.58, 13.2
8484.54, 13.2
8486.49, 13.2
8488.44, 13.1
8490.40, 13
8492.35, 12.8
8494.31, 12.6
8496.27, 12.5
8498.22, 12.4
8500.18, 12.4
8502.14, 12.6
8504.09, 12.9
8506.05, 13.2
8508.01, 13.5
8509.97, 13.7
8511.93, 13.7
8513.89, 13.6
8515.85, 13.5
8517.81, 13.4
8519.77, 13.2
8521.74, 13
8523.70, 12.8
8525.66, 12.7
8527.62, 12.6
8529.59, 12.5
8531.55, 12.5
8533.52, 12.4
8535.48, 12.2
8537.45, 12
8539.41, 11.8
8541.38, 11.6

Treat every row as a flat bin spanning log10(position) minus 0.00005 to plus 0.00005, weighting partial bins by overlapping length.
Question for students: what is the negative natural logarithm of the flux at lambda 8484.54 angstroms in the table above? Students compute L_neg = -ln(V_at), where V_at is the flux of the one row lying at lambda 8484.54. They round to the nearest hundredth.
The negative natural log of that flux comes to -2.58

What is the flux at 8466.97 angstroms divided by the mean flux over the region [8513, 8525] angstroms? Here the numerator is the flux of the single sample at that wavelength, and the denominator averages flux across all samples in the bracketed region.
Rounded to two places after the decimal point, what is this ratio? 0.99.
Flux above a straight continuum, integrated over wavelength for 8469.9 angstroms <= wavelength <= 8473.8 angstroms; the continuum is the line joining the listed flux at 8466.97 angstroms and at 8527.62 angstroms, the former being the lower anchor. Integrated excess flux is 2.50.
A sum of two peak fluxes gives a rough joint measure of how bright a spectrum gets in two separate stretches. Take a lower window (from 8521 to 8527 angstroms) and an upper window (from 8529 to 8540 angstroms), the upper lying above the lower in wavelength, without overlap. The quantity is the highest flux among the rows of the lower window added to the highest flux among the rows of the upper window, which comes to 25.5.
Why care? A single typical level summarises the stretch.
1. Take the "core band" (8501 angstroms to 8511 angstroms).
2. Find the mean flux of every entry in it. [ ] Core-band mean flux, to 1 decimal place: 13.2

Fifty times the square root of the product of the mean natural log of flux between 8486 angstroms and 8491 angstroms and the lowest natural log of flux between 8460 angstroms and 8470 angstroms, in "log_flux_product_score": 128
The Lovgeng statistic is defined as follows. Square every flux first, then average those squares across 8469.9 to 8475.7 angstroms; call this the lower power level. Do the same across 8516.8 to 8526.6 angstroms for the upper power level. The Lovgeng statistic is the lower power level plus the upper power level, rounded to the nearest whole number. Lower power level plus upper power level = 359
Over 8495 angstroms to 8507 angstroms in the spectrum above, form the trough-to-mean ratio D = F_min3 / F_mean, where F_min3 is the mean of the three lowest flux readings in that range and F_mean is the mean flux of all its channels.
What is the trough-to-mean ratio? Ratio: 0.982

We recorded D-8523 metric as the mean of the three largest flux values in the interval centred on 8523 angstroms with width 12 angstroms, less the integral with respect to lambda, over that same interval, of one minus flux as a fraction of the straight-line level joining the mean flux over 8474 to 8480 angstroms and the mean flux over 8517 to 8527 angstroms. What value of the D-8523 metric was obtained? 13.1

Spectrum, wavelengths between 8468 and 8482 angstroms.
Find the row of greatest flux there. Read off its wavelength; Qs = 8474.77 angstroms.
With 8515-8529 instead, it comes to 8515.85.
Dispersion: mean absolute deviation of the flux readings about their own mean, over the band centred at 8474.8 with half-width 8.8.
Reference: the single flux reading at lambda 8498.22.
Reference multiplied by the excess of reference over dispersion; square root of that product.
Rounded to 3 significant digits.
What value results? 12.3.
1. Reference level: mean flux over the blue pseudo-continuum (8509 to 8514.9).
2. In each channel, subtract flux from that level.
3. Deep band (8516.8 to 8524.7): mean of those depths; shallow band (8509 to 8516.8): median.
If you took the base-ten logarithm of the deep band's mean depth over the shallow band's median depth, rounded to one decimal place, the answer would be 1.5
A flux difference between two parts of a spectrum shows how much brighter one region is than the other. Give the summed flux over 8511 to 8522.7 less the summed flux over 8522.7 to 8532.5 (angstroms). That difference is 17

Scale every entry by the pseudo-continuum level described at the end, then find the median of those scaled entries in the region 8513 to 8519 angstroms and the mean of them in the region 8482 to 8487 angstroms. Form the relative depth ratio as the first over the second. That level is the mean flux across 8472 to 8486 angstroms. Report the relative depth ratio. 1.02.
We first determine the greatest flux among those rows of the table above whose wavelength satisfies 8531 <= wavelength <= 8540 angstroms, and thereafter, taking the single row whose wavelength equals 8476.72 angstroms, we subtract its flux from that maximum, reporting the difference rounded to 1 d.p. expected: -1.3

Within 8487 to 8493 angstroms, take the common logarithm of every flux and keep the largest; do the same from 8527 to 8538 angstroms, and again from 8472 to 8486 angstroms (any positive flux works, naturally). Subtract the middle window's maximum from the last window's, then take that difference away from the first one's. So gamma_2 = 1.07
